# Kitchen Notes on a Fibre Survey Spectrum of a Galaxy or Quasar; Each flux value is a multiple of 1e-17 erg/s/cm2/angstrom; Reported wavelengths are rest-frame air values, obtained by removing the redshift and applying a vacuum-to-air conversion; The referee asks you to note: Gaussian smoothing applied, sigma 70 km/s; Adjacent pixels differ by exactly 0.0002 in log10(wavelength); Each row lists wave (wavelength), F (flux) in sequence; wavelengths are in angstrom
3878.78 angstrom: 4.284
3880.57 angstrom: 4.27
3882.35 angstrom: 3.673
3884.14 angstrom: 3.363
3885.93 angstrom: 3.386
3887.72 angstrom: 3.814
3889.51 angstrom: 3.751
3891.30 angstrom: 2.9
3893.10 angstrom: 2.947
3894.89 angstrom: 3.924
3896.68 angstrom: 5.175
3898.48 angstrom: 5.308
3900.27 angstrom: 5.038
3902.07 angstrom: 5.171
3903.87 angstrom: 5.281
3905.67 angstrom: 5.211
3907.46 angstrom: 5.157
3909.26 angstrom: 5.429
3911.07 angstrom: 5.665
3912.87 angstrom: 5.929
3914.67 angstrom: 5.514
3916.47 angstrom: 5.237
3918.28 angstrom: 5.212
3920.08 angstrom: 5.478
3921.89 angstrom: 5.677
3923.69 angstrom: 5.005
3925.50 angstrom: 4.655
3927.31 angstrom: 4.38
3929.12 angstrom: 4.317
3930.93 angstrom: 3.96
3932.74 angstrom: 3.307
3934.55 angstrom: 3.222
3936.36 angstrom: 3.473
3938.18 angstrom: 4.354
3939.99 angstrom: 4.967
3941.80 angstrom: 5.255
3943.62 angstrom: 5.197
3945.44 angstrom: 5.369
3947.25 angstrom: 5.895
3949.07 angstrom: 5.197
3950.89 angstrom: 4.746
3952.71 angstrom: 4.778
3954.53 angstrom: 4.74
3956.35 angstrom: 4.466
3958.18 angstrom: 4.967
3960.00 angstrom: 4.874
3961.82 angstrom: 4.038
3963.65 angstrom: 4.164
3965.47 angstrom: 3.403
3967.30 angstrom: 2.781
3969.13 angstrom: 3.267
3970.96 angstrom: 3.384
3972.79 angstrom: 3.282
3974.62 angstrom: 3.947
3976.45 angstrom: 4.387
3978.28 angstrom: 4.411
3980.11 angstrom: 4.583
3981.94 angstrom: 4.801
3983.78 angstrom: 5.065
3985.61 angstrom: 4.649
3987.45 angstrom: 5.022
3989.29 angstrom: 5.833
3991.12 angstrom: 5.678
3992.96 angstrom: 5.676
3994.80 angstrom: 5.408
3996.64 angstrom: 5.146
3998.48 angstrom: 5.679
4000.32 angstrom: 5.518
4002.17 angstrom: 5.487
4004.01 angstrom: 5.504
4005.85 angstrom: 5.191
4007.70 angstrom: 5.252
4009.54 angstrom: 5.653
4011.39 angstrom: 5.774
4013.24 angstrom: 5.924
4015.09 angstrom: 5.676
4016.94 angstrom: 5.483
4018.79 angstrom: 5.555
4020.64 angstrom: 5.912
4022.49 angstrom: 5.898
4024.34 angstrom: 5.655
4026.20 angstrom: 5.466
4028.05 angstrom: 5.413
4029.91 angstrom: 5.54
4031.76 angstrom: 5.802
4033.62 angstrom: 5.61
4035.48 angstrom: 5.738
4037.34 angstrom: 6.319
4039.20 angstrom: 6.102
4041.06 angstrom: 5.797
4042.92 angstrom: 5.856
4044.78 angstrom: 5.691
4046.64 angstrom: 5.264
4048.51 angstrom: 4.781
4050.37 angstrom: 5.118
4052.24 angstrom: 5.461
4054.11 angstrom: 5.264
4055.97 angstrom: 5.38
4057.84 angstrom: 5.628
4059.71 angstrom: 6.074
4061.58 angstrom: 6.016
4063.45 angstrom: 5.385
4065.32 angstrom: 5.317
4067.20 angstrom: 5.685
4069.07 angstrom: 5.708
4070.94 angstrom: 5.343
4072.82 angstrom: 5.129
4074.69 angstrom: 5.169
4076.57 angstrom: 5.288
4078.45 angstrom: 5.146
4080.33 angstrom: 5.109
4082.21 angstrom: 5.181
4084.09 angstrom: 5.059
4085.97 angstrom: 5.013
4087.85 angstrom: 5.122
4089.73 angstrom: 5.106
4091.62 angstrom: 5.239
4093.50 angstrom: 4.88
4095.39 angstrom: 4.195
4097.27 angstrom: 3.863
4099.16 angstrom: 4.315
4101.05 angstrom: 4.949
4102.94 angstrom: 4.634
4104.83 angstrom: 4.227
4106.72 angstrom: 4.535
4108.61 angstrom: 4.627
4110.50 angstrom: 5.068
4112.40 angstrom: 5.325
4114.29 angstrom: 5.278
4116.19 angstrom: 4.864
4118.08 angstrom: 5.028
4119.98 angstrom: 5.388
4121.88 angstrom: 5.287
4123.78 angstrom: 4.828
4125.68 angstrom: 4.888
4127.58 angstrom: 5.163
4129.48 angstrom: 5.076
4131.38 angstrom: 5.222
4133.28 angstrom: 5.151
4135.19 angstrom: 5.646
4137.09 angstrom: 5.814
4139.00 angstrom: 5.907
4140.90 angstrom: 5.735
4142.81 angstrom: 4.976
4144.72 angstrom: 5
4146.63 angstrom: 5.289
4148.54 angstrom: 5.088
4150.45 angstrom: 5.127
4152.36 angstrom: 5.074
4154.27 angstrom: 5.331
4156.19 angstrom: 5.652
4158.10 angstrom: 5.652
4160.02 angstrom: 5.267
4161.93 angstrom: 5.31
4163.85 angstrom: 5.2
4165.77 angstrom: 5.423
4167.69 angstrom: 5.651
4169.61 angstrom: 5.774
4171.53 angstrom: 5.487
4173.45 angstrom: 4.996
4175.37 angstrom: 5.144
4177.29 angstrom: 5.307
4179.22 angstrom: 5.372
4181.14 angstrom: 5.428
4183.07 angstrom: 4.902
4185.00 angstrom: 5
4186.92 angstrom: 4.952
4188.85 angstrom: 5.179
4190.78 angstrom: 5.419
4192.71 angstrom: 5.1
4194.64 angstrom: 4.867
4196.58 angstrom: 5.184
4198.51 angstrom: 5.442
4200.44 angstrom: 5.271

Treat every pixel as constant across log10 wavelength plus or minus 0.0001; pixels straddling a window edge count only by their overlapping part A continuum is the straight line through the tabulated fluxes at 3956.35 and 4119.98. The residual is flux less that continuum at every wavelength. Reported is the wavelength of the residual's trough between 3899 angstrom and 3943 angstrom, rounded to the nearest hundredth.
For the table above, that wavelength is 3934.55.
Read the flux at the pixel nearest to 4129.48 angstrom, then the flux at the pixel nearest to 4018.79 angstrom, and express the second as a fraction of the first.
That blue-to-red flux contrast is 1.1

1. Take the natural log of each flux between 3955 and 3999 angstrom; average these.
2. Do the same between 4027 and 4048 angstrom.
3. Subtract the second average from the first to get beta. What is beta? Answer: -0.25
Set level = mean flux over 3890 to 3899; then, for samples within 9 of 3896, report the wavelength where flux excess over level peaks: 3898.48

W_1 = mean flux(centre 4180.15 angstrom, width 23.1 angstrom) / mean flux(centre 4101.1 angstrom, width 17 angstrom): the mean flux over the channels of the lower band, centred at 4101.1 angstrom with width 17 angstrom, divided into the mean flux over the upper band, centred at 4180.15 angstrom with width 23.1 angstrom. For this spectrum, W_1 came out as 1.17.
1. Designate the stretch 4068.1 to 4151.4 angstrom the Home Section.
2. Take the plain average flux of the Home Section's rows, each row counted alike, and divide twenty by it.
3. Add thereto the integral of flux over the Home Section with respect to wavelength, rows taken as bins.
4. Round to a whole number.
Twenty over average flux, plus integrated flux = 426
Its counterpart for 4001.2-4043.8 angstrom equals 245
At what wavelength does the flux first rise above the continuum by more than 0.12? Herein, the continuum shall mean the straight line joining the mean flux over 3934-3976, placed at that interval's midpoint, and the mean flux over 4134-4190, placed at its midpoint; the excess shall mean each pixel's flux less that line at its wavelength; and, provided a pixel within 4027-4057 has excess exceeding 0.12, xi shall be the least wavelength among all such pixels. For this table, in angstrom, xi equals 4028.05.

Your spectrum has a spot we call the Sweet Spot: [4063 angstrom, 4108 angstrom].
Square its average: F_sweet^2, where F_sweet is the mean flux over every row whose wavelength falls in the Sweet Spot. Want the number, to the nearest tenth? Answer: 24.8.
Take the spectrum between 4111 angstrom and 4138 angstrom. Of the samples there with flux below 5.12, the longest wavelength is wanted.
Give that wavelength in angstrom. 4129.48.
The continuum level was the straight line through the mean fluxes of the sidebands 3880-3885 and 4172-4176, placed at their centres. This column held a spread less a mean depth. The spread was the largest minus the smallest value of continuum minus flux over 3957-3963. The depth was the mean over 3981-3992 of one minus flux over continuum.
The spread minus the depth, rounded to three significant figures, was 1.17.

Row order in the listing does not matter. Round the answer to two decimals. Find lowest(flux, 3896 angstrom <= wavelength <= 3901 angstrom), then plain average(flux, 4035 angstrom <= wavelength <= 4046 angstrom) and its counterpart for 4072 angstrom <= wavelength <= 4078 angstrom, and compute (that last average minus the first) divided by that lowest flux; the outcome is -0.14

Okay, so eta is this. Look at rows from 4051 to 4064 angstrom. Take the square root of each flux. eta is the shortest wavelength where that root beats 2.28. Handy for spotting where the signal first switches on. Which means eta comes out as 4052.24 angstrom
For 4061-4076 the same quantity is 4061.58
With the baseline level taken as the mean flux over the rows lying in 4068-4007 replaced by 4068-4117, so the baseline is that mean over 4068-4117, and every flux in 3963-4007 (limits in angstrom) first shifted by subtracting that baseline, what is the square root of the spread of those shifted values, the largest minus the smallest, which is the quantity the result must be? 1.75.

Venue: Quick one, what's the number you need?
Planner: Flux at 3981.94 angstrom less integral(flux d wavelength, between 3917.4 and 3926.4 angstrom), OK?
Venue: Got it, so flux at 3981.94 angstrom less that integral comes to -42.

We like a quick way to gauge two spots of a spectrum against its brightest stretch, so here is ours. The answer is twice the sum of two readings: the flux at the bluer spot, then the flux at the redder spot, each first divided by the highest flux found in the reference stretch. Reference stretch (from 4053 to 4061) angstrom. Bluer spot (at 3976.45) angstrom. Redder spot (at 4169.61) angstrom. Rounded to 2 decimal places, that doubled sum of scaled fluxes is 3.35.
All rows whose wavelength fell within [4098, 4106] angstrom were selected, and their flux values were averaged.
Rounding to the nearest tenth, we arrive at 4.5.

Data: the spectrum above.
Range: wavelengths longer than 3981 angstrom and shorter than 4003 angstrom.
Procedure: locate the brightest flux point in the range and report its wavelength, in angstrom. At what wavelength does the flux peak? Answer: 3989.29 angstrom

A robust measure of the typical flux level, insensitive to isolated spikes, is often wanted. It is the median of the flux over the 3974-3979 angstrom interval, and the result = 4.39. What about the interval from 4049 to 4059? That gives 5.38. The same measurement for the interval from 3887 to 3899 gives 3.81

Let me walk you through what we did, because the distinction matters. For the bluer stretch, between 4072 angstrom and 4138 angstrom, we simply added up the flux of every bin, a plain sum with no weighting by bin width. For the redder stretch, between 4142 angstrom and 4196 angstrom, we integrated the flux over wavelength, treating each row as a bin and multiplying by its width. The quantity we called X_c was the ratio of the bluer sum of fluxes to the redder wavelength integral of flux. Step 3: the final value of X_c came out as 0.6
